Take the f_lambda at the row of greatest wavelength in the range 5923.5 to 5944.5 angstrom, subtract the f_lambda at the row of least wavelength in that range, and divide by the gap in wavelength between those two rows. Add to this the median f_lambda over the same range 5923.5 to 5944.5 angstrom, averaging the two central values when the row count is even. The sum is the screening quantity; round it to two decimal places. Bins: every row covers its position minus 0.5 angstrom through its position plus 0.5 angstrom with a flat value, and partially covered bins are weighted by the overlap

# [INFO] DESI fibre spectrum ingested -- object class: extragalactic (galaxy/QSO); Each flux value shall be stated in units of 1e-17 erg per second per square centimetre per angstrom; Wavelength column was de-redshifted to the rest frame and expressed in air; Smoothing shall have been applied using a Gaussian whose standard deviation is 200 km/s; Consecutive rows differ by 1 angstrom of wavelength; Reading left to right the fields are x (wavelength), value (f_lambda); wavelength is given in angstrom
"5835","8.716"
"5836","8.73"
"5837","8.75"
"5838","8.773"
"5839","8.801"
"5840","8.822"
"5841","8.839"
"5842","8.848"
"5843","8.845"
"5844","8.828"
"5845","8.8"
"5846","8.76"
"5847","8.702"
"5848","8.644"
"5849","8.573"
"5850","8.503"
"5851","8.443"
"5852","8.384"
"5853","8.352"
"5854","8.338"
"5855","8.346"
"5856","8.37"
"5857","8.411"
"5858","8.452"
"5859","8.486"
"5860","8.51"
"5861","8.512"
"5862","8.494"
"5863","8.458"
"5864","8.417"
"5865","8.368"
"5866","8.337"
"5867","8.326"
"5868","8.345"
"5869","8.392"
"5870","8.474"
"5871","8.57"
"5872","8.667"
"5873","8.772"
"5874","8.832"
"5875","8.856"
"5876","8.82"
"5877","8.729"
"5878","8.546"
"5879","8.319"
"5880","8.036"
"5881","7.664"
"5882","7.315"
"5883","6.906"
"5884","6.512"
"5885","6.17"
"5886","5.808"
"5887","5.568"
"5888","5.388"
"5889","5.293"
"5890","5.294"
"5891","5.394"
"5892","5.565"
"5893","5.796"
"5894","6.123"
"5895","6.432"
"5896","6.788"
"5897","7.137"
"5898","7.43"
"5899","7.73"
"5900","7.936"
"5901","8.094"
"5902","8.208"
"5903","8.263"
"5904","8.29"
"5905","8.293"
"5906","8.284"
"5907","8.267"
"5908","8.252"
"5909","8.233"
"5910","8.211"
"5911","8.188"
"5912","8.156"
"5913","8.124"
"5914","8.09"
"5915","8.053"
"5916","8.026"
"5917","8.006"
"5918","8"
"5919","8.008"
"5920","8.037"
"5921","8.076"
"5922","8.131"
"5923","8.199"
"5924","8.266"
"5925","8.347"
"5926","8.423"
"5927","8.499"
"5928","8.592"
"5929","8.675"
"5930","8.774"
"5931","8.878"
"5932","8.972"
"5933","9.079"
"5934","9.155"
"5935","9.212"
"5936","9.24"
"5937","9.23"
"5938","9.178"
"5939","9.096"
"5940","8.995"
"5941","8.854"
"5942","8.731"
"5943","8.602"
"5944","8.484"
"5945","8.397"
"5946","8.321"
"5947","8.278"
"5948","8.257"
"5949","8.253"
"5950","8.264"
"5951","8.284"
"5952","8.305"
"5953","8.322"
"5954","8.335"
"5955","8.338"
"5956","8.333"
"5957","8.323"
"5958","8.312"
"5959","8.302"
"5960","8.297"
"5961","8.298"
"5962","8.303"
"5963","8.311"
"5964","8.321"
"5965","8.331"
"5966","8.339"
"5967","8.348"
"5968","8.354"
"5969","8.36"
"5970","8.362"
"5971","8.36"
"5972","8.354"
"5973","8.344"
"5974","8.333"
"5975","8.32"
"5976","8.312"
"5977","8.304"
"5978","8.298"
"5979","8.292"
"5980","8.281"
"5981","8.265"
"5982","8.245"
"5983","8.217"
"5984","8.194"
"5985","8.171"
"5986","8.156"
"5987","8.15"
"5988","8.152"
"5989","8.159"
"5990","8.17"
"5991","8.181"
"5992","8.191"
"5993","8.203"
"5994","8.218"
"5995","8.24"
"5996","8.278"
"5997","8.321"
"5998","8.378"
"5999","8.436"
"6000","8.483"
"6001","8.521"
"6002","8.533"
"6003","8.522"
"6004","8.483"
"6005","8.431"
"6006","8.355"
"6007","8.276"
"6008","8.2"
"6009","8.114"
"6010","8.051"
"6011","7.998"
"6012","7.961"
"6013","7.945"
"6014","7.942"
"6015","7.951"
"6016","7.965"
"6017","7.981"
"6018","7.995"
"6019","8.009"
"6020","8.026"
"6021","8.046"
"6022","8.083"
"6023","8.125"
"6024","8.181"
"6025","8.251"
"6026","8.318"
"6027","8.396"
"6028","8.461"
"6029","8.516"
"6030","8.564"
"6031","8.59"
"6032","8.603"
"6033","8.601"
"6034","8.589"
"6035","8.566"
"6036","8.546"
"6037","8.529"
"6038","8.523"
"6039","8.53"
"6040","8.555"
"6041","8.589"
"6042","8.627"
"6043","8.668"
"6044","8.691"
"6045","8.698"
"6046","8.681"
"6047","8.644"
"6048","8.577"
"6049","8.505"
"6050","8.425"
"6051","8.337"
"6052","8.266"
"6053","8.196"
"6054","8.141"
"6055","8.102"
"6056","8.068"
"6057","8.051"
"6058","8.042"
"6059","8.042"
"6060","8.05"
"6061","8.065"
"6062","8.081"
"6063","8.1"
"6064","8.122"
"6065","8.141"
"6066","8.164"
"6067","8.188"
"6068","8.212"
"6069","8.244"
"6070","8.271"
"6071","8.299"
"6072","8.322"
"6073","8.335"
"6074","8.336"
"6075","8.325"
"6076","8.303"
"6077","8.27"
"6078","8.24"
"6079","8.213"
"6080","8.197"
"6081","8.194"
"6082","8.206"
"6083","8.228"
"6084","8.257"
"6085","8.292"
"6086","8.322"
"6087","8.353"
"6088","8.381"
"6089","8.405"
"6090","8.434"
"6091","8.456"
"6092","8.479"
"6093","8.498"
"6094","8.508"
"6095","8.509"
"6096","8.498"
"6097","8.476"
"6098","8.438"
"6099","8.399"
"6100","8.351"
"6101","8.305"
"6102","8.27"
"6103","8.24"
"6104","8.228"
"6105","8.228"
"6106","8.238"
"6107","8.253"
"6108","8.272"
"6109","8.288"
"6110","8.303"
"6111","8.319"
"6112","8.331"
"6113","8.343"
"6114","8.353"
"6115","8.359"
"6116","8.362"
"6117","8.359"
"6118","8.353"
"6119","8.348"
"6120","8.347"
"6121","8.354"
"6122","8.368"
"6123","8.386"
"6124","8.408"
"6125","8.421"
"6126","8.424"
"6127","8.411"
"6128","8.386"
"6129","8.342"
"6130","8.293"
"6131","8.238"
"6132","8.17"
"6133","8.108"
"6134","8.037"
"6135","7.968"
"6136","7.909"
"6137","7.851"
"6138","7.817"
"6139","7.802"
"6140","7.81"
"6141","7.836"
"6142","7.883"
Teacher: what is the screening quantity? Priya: 8.86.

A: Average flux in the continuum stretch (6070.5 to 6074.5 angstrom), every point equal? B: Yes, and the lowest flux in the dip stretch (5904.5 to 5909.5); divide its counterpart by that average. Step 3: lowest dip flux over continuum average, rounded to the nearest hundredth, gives 0.99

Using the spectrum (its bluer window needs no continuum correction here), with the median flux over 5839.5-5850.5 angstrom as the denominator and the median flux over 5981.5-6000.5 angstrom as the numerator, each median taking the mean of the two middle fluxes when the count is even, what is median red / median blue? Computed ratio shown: 0.93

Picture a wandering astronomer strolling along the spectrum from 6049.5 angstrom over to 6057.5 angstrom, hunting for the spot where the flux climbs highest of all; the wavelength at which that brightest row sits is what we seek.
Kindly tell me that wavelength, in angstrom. 6050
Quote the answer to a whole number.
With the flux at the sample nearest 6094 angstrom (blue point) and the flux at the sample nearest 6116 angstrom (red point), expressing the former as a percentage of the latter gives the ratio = 102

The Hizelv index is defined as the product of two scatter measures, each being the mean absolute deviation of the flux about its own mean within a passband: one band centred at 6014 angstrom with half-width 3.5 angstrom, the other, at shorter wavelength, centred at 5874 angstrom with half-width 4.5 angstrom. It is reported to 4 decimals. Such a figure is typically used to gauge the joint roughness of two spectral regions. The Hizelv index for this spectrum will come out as 0.0018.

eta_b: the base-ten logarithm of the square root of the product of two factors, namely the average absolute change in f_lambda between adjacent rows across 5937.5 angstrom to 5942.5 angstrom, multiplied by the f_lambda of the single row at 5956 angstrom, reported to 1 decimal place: 0.0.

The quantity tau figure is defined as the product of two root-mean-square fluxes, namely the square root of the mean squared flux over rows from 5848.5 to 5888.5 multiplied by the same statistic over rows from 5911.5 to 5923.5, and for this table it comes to 66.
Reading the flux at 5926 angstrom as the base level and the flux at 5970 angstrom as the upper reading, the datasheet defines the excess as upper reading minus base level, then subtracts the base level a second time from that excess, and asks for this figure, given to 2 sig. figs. -8.5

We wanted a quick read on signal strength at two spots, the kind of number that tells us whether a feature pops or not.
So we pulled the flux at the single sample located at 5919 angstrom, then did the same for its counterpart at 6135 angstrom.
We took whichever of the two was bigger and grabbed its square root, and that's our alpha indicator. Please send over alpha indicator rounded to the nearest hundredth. 2.83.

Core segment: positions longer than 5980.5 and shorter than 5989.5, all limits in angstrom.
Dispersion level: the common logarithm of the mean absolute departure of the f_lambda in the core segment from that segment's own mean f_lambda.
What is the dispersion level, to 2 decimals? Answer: -1.45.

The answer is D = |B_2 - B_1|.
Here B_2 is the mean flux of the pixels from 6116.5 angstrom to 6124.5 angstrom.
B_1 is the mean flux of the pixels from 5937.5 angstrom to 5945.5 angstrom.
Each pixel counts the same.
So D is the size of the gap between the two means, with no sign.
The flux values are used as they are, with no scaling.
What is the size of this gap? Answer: 0.4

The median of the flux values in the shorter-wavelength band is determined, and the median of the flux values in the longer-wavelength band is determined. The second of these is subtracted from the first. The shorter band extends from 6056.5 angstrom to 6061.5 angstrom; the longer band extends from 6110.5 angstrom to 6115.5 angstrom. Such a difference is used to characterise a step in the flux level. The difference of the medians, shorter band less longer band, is -0.3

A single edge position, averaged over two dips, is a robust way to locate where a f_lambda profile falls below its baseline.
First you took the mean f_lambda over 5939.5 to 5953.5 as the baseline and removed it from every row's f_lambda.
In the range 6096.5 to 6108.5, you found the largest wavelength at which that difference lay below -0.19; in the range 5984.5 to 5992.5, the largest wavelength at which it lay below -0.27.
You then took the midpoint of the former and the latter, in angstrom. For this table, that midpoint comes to 6049.0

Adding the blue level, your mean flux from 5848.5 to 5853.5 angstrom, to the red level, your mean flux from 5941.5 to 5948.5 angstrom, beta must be 16.89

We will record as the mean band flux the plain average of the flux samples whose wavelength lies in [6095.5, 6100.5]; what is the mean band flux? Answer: 8.43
